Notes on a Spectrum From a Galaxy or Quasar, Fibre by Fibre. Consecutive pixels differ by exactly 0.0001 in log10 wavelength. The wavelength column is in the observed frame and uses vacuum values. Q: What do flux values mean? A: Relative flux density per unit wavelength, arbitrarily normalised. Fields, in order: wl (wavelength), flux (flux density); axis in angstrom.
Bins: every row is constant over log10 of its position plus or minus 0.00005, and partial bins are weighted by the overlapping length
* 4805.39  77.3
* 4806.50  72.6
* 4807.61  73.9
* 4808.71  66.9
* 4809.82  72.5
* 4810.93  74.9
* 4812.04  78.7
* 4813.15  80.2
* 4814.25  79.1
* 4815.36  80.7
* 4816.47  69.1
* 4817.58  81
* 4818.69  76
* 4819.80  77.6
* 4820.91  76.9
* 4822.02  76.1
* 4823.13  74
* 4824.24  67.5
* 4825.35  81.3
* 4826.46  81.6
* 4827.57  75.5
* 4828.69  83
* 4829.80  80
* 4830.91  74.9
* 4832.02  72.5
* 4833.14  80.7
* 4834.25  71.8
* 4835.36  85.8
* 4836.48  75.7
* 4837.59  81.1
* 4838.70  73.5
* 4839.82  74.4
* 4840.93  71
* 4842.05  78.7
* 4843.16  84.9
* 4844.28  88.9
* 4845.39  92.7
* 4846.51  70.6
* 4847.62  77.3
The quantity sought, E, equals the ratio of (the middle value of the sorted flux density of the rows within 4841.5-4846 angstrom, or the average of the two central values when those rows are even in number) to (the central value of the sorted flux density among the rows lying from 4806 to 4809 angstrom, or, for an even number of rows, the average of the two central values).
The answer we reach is 1.20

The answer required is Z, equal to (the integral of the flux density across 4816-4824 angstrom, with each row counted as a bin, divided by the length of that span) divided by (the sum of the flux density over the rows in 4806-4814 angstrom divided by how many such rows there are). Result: 1.018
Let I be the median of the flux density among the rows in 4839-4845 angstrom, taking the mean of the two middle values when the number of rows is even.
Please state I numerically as 78.7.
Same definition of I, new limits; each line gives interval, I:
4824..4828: 78.4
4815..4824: 76.5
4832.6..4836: 80.7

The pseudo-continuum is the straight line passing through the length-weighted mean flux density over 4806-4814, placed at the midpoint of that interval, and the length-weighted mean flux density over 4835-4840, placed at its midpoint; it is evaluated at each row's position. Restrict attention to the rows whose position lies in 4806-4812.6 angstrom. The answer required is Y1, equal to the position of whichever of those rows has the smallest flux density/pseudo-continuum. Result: 4808.71 angstrom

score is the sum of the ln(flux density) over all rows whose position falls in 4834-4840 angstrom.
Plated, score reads 26.1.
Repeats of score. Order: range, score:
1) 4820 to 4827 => 26.0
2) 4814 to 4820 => 26.1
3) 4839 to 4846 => 26.4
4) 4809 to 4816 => 26.1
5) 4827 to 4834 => 26.1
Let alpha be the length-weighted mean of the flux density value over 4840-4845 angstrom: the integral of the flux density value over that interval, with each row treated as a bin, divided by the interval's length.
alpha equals 80.9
